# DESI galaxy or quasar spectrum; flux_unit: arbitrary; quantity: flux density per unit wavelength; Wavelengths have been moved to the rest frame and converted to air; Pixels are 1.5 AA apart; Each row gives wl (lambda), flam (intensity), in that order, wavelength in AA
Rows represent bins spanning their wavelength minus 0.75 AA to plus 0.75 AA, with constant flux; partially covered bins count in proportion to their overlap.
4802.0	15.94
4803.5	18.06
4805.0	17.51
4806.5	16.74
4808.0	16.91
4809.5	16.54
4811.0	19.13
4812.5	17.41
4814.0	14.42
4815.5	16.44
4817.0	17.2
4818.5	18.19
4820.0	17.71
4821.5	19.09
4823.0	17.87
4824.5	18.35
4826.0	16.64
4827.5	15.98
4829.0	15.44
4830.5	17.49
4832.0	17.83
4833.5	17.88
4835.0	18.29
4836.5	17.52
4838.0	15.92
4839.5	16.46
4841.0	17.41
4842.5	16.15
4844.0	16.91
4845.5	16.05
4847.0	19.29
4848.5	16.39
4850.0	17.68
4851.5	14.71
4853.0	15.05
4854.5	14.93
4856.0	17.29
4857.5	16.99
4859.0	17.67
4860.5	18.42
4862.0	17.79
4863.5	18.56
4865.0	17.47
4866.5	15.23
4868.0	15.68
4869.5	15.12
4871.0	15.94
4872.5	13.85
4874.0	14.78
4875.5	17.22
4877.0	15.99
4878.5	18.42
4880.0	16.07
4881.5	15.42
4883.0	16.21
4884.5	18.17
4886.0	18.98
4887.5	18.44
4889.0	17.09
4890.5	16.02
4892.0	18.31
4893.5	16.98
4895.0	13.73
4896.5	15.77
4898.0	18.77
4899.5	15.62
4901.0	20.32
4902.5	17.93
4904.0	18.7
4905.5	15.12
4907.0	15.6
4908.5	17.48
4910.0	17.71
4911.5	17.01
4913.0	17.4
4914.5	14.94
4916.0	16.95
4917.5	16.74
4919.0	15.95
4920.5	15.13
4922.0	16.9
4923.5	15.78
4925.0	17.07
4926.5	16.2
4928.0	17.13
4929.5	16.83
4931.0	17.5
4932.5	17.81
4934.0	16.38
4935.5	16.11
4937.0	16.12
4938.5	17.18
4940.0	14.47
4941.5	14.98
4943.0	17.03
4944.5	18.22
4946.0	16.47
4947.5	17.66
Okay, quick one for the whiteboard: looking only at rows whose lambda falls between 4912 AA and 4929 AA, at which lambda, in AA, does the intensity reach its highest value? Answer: 4913.0 AA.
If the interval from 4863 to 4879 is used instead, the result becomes 4863.5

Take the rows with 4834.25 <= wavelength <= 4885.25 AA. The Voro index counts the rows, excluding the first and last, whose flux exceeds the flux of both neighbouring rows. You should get 12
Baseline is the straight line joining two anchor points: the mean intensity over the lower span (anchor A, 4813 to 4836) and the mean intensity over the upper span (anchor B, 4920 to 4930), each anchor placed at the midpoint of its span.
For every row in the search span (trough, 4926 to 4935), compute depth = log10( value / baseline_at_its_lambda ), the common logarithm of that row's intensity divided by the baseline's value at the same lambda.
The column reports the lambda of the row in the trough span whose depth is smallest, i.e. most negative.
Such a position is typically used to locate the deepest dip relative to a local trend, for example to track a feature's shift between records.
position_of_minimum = 4926.5 AA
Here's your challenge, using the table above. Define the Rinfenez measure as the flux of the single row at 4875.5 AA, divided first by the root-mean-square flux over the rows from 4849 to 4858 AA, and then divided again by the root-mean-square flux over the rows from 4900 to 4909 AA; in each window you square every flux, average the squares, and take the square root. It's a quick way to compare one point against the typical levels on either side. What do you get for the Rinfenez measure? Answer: 0.061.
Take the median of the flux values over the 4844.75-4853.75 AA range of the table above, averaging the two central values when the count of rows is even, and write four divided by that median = 0.247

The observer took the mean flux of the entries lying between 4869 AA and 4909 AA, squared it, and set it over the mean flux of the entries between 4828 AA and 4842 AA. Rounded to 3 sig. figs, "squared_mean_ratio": 16.4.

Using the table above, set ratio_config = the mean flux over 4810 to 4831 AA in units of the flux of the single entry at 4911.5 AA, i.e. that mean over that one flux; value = 1.01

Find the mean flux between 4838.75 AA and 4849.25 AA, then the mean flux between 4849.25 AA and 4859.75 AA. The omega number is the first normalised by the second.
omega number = 1.04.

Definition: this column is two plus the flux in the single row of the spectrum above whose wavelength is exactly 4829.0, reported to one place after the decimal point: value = 17.4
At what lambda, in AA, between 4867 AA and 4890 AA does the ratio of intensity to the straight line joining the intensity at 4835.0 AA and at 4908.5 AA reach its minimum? 4872.5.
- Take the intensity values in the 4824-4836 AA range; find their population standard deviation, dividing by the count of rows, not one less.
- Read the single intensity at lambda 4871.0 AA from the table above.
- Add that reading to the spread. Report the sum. 17.0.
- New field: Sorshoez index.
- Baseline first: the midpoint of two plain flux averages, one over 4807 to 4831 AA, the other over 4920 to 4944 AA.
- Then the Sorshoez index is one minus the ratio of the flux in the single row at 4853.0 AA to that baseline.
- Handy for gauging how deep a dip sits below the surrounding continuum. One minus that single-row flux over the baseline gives 0.10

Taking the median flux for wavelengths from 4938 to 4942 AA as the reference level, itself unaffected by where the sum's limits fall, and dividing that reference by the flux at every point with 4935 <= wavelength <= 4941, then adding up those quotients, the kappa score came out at 3.77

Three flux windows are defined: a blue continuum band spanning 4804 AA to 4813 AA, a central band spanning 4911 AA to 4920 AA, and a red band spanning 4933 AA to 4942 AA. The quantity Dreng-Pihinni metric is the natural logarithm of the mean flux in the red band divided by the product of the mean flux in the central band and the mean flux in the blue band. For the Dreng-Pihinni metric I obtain -2.89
